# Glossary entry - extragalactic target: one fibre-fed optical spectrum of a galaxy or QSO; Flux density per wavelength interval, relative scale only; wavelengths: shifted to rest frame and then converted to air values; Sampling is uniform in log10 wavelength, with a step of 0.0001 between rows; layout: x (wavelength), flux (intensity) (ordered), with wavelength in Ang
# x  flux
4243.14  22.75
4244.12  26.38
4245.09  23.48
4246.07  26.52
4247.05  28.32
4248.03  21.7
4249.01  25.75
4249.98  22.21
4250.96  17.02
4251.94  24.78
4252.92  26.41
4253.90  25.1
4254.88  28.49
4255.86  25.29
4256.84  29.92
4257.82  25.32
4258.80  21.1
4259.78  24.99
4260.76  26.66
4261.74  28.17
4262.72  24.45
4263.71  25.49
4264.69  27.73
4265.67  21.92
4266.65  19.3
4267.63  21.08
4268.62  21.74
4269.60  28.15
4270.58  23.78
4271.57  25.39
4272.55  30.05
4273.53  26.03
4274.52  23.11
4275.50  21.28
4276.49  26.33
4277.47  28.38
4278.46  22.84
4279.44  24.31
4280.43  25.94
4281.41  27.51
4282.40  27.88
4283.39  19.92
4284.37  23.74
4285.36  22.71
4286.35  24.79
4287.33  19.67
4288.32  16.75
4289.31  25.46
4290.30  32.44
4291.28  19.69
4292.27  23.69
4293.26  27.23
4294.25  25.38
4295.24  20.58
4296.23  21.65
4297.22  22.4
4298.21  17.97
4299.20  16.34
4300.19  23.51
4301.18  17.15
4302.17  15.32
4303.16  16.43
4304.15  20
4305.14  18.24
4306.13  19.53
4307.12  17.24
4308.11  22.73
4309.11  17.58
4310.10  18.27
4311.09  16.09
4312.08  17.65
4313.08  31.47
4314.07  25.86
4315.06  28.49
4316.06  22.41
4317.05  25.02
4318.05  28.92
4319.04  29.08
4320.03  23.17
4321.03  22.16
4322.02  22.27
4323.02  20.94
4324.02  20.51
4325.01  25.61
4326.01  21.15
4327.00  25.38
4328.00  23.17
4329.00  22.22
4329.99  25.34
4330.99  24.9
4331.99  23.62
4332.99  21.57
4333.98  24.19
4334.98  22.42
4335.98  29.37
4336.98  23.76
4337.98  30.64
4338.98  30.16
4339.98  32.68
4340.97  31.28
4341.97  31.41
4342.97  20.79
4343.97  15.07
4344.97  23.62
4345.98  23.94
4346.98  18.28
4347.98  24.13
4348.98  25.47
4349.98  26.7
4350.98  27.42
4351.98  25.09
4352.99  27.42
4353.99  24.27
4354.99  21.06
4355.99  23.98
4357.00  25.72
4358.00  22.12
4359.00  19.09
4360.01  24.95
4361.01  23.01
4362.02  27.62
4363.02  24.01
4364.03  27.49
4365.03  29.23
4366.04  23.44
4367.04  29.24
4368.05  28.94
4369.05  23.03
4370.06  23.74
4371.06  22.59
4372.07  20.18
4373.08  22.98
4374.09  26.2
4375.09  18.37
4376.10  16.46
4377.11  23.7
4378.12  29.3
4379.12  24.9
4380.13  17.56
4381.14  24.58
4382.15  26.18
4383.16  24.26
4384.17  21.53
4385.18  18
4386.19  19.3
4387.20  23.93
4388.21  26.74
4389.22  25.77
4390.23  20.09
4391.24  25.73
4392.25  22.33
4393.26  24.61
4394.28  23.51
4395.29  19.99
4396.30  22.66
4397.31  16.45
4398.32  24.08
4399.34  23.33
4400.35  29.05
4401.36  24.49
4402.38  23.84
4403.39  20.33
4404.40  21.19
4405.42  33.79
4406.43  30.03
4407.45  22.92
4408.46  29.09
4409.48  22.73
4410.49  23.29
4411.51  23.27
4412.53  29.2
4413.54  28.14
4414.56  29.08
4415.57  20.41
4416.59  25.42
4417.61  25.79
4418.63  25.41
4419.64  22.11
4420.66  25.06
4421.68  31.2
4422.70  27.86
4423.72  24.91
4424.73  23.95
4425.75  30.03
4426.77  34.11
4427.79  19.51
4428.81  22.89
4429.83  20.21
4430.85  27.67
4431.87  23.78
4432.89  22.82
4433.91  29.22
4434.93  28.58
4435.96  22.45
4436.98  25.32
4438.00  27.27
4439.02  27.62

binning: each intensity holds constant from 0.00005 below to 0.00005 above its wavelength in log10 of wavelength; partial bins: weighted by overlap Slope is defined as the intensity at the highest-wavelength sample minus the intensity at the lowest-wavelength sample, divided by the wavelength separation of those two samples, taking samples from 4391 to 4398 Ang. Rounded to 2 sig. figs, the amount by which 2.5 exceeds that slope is 4.0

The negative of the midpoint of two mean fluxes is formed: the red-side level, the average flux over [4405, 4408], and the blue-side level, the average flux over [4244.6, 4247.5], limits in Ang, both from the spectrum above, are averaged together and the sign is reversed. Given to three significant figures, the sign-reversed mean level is -27.5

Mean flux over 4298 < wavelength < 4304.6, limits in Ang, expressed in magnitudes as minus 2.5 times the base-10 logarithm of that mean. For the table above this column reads -3.144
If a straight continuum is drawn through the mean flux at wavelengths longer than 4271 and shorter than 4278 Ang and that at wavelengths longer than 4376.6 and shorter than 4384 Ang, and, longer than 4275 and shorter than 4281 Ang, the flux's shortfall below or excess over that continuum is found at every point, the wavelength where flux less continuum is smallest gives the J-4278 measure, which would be 4275.50 Ang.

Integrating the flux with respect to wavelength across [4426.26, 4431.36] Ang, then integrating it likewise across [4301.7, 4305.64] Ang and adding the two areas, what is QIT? 196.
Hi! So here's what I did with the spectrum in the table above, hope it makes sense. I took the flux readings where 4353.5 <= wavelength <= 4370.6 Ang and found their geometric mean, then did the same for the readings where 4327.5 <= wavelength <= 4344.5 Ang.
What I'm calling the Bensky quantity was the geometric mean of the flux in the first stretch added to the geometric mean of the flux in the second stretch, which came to 49.6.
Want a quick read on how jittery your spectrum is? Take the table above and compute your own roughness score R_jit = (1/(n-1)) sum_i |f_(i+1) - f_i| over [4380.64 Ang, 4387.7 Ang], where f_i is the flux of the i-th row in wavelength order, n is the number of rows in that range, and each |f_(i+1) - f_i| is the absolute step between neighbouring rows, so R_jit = 2.6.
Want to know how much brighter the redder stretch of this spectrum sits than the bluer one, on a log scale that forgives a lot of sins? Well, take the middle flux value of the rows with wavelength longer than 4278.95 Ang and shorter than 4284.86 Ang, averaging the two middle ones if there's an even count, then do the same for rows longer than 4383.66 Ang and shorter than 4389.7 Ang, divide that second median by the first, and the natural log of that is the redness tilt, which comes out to -0.10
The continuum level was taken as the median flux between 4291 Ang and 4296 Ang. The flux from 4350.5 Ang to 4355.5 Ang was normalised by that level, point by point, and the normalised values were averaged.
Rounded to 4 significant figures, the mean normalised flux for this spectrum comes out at 1.057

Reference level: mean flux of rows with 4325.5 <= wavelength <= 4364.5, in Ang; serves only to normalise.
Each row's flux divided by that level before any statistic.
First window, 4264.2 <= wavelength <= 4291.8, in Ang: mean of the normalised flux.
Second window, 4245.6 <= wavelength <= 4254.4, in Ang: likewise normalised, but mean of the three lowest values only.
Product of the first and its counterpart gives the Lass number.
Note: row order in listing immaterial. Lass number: 0.80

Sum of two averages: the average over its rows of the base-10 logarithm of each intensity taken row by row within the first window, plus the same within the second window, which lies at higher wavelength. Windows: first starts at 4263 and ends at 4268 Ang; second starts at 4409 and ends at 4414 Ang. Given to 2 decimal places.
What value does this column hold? 2.76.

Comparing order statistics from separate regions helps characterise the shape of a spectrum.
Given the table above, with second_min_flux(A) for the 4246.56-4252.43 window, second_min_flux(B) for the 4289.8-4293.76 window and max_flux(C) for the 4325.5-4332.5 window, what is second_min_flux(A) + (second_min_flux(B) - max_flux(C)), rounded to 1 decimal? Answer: 20.0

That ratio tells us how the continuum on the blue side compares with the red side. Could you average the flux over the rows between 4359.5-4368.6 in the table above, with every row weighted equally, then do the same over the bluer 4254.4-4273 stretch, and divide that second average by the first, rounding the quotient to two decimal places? 0.95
